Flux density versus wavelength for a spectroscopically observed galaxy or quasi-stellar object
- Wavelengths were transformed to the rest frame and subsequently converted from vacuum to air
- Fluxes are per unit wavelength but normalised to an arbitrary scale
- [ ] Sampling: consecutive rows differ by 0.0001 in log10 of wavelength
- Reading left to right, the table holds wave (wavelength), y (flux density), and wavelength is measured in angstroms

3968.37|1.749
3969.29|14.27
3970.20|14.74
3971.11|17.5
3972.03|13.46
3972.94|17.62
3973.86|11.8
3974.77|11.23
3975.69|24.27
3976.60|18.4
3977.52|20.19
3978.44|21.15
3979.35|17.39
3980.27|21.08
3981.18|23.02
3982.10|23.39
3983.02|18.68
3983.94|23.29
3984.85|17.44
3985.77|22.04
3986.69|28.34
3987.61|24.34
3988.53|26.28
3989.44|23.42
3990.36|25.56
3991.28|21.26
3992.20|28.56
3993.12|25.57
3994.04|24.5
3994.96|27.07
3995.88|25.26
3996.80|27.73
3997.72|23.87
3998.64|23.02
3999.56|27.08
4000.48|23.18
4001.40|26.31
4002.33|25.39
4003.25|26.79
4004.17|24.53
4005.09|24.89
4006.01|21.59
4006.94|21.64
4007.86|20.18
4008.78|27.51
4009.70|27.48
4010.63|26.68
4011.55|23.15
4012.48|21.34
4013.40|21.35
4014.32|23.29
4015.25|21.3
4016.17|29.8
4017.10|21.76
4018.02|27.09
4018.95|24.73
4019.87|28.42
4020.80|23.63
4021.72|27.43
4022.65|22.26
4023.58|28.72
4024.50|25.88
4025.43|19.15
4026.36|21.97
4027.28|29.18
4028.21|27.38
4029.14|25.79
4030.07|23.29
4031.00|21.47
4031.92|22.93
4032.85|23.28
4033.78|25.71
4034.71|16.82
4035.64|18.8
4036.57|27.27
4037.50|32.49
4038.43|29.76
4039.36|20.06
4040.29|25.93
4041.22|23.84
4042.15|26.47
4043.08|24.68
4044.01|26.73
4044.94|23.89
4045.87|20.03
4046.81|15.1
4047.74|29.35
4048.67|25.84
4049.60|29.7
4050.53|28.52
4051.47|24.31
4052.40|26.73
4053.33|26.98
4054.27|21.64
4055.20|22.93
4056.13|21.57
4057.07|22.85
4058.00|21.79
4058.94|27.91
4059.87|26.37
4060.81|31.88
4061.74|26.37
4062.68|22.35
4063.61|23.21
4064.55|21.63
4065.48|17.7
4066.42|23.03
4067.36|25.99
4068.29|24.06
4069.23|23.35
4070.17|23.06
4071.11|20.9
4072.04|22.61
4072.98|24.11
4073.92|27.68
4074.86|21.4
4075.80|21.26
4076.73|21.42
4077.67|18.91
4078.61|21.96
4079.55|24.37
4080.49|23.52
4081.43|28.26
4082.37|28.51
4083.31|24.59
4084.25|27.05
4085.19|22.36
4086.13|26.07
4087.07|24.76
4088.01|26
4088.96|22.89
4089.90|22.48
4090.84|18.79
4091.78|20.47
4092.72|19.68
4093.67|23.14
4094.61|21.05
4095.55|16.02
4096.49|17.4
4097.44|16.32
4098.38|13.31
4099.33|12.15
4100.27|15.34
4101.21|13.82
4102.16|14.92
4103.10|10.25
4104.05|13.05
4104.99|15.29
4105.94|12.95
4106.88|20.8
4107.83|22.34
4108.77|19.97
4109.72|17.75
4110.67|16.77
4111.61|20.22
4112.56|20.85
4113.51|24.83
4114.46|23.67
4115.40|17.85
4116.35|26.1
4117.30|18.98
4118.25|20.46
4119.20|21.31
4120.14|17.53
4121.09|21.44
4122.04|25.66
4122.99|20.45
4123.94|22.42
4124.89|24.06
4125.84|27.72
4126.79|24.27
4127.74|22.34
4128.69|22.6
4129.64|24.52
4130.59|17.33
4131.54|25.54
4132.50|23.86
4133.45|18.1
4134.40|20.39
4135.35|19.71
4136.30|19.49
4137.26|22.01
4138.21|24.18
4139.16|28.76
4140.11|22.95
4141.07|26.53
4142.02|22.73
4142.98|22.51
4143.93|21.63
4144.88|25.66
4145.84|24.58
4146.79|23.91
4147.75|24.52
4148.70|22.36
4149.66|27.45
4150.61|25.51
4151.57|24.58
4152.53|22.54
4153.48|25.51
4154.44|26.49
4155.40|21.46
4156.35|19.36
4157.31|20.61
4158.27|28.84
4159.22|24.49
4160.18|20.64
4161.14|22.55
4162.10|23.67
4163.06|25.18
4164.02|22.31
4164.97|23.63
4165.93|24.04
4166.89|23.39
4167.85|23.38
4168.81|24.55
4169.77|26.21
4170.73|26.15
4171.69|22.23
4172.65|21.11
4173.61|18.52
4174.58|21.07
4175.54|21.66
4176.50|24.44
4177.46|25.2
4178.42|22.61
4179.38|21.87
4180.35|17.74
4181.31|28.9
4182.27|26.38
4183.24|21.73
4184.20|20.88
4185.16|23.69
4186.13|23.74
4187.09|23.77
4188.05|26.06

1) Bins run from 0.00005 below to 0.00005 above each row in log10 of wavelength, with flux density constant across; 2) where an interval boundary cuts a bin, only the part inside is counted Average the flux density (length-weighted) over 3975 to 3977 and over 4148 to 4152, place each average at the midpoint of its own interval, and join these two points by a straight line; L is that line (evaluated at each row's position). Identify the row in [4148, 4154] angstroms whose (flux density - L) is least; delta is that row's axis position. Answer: 4148.70 angstroms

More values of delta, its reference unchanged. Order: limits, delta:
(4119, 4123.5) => 4120.14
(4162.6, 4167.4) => 4164.02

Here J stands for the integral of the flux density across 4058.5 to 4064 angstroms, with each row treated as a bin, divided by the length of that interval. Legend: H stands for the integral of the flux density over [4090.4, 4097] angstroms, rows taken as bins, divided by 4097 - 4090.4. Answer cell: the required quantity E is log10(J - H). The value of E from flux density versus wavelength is 0.84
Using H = 19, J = 26.4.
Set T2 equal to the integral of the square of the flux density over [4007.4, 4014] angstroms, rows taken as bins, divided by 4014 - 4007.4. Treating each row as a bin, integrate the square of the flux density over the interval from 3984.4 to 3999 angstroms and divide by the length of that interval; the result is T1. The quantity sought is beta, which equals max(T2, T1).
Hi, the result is 616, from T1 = 616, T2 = 582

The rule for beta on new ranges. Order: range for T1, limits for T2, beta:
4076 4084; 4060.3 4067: 583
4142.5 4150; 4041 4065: 624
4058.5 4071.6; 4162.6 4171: 593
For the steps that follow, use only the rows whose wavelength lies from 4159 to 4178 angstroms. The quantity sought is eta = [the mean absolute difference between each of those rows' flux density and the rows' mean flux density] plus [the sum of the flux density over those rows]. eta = 466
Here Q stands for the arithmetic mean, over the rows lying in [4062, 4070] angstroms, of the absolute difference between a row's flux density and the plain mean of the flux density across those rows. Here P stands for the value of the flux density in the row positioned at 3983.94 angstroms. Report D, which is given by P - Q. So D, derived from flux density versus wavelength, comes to 21.7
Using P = 23.29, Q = 1.6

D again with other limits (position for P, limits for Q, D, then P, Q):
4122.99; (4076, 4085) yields 17.9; 20.45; 2.5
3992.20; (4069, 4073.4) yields 27.7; 28.56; 0.8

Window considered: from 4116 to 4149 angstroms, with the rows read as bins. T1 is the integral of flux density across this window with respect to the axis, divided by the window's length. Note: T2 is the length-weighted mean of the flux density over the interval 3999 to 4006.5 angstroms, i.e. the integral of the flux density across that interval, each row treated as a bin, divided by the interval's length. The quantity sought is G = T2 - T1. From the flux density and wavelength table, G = 2.2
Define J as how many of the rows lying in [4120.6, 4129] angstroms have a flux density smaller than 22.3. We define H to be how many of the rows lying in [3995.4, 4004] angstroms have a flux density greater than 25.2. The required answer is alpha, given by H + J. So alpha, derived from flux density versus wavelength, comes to 8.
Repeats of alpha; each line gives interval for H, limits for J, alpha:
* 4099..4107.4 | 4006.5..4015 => 4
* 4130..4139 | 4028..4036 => 4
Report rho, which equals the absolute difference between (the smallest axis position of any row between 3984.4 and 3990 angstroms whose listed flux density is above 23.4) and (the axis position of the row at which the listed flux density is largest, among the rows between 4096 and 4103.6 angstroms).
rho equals 109.8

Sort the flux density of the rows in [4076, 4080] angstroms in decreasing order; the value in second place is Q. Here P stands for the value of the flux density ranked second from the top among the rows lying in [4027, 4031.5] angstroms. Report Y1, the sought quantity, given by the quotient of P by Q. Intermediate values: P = 27.38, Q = 21.96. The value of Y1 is 1.25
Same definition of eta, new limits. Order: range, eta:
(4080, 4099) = 446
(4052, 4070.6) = 484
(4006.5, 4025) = 496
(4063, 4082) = 460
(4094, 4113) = 333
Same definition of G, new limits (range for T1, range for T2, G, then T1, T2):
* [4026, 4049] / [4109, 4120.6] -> -3.8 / 24.3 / 20.5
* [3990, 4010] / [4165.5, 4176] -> -2.0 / 24.9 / 22.9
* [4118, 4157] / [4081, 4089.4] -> 2.5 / 23.0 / 25.6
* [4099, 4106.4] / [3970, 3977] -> 2.7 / 13.5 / 16.2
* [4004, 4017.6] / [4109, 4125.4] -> -2.6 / 23.8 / 21.2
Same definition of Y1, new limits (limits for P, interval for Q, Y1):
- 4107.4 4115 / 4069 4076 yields 0.98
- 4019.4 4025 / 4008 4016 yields 1.03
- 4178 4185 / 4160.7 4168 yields 1.10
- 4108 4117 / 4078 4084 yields 0.88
